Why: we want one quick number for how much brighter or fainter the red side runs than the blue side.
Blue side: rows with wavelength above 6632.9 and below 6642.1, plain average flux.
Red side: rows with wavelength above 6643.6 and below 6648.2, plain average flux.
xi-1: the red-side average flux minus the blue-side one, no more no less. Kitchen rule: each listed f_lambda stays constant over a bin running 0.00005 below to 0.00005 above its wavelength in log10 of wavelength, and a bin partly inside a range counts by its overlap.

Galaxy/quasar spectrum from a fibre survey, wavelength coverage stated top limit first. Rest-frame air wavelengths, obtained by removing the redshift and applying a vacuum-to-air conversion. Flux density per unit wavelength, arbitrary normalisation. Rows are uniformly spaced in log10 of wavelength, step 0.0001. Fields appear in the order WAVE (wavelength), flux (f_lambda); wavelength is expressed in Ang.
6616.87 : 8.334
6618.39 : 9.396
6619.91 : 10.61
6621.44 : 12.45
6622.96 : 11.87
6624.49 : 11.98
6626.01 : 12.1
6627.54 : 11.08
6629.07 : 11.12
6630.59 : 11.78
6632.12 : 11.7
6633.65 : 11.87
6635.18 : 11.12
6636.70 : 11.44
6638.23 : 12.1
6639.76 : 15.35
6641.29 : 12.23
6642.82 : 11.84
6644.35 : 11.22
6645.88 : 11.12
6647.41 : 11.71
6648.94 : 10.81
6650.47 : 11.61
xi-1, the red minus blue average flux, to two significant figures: -1.0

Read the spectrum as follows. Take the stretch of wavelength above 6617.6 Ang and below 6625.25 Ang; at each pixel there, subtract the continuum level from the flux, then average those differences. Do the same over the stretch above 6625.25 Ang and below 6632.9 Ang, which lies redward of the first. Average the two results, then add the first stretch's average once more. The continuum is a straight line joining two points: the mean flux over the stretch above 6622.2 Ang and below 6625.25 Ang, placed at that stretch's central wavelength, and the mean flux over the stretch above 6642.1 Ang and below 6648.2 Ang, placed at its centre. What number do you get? -1.2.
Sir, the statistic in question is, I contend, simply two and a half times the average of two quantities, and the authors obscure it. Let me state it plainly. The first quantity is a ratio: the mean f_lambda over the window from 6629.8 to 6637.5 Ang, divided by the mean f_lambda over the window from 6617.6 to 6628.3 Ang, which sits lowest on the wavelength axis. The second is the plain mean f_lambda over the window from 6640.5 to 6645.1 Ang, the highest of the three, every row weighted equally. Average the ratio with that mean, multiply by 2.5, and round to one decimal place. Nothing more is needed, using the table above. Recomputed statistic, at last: 16.0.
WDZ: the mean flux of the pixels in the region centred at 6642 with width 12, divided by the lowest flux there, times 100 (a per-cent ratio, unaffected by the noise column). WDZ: 109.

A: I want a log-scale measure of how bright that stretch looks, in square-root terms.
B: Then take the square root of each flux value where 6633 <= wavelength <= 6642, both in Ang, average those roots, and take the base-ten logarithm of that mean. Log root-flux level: 0.545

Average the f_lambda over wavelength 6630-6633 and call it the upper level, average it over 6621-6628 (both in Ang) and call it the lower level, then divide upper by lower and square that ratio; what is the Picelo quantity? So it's 0.97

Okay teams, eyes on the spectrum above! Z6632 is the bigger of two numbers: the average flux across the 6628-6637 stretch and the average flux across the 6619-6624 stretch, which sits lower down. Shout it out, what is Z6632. 11.6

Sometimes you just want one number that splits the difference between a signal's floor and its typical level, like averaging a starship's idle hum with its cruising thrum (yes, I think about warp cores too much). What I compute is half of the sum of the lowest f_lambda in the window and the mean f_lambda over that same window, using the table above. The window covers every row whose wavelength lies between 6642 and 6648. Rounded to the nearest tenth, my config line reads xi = 11.3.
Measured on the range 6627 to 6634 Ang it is 11.3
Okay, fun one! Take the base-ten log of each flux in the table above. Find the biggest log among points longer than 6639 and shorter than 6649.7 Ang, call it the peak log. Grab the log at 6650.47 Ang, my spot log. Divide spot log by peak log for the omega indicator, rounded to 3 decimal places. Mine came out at 0.898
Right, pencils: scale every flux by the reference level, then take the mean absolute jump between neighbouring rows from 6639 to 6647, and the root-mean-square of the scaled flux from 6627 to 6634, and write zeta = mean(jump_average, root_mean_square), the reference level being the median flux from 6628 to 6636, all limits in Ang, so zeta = 0.537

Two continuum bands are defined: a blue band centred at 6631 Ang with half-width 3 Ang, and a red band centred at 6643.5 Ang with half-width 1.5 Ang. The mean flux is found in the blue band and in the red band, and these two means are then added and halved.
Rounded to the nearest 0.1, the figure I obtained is 11.6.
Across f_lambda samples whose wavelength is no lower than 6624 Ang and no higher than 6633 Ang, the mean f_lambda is 11.6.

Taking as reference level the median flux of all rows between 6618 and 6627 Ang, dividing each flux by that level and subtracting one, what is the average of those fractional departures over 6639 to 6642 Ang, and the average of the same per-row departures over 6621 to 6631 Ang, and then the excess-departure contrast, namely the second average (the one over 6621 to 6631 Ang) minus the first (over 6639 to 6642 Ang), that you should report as -0.17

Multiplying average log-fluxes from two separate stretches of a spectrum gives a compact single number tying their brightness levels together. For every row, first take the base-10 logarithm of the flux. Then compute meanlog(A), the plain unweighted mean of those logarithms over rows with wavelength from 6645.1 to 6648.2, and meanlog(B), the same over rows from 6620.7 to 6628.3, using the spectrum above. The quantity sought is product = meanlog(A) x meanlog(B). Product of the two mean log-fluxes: 1.137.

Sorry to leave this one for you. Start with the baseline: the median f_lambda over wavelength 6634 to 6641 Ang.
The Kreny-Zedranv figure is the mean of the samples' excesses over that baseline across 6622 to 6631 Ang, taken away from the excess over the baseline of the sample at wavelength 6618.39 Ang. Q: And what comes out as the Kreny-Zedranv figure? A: -2.3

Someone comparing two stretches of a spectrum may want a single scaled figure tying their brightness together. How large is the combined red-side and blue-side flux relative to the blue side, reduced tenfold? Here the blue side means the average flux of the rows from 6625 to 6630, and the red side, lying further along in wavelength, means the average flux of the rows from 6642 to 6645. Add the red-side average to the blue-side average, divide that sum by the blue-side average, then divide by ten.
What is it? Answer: 0.201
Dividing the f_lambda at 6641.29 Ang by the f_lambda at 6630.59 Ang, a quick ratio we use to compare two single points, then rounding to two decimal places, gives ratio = 1.04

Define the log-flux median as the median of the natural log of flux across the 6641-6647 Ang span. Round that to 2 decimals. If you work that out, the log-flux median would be 2.44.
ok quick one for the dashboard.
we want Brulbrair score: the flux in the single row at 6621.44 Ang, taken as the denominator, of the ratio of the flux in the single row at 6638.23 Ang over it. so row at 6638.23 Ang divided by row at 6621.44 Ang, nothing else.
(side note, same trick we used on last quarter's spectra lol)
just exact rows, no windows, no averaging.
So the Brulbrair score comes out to 0.972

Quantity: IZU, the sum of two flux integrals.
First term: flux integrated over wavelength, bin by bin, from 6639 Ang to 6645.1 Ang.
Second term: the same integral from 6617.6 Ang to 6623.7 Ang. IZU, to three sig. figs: 145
